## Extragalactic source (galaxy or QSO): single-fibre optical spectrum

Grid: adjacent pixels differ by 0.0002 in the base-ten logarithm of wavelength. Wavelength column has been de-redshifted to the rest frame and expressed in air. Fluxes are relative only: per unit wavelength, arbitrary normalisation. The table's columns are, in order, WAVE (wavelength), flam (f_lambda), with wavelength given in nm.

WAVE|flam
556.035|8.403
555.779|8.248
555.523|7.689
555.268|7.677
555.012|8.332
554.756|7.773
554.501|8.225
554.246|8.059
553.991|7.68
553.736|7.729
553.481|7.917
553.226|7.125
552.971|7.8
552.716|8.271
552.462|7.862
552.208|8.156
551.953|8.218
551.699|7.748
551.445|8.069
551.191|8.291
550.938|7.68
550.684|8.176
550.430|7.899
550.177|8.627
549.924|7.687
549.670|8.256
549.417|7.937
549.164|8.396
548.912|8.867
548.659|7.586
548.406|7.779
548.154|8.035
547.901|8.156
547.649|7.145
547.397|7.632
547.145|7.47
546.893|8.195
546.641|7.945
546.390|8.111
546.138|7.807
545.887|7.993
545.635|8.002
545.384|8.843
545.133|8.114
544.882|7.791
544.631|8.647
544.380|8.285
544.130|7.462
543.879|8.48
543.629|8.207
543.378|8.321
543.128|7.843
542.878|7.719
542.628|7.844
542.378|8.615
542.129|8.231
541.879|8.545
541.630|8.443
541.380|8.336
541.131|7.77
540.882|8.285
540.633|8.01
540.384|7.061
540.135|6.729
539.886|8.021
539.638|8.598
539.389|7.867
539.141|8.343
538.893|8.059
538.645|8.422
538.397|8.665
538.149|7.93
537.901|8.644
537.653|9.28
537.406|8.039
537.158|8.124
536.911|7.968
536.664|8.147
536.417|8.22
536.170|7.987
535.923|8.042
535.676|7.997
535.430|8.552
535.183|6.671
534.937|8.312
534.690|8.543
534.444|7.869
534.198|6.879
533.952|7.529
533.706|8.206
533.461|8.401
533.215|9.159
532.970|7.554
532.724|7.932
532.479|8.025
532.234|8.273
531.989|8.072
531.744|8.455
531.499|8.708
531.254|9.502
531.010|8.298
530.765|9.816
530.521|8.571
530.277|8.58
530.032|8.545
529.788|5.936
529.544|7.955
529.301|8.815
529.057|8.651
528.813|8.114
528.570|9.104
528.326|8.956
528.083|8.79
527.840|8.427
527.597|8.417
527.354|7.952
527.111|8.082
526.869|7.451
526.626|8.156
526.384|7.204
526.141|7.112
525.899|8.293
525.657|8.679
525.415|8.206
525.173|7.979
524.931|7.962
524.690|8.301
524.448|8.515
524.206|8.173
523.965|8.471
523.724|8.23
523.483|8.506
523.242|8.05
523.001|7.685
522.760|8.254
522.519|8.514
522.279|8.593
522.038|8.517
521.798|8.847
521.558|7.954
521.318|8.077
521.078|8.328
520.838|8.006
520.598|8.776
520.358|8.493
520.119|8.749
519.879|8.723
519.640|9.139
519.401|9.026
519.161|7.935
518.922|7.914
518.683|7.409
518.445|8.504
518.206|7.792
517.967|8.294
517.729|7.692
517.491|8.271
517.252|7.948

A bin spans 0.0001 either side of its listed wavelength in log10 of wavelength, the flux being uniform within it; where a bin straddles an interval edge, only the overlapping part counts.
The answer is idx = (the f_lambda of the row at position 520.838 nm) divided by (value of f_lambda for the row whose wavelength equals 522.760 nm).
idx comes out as 0.97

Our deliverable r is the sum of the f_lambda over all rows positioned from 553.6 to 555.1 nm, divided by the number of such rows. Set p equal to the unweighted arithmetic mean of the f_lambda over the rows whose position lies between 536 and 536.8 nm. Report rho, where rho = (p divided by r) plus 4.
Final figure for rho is 5.02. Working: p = 8.1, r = 8.0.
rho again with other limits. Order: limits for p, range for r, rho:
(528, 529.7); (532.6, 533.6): 5.04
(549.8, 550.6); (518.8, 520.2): 4.94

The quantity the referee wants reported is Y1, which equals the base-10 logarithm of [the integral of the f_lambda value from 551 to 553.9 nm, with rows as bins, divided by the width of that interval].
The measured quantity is 0.899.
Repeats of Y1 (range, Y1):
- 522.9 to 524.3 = 0.914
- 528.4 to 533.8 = 0.924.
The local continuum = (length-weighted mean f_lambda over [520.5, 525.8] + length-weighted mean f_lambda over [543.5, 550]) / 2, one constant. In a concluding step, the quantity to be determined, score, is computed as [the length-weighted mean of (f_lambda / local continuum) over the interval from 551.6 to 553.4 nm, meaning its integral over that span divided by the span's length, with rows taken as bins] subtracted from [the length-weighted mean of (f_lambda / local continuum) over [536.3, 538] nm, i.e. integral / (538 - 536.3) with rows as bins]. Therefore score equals 0.06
